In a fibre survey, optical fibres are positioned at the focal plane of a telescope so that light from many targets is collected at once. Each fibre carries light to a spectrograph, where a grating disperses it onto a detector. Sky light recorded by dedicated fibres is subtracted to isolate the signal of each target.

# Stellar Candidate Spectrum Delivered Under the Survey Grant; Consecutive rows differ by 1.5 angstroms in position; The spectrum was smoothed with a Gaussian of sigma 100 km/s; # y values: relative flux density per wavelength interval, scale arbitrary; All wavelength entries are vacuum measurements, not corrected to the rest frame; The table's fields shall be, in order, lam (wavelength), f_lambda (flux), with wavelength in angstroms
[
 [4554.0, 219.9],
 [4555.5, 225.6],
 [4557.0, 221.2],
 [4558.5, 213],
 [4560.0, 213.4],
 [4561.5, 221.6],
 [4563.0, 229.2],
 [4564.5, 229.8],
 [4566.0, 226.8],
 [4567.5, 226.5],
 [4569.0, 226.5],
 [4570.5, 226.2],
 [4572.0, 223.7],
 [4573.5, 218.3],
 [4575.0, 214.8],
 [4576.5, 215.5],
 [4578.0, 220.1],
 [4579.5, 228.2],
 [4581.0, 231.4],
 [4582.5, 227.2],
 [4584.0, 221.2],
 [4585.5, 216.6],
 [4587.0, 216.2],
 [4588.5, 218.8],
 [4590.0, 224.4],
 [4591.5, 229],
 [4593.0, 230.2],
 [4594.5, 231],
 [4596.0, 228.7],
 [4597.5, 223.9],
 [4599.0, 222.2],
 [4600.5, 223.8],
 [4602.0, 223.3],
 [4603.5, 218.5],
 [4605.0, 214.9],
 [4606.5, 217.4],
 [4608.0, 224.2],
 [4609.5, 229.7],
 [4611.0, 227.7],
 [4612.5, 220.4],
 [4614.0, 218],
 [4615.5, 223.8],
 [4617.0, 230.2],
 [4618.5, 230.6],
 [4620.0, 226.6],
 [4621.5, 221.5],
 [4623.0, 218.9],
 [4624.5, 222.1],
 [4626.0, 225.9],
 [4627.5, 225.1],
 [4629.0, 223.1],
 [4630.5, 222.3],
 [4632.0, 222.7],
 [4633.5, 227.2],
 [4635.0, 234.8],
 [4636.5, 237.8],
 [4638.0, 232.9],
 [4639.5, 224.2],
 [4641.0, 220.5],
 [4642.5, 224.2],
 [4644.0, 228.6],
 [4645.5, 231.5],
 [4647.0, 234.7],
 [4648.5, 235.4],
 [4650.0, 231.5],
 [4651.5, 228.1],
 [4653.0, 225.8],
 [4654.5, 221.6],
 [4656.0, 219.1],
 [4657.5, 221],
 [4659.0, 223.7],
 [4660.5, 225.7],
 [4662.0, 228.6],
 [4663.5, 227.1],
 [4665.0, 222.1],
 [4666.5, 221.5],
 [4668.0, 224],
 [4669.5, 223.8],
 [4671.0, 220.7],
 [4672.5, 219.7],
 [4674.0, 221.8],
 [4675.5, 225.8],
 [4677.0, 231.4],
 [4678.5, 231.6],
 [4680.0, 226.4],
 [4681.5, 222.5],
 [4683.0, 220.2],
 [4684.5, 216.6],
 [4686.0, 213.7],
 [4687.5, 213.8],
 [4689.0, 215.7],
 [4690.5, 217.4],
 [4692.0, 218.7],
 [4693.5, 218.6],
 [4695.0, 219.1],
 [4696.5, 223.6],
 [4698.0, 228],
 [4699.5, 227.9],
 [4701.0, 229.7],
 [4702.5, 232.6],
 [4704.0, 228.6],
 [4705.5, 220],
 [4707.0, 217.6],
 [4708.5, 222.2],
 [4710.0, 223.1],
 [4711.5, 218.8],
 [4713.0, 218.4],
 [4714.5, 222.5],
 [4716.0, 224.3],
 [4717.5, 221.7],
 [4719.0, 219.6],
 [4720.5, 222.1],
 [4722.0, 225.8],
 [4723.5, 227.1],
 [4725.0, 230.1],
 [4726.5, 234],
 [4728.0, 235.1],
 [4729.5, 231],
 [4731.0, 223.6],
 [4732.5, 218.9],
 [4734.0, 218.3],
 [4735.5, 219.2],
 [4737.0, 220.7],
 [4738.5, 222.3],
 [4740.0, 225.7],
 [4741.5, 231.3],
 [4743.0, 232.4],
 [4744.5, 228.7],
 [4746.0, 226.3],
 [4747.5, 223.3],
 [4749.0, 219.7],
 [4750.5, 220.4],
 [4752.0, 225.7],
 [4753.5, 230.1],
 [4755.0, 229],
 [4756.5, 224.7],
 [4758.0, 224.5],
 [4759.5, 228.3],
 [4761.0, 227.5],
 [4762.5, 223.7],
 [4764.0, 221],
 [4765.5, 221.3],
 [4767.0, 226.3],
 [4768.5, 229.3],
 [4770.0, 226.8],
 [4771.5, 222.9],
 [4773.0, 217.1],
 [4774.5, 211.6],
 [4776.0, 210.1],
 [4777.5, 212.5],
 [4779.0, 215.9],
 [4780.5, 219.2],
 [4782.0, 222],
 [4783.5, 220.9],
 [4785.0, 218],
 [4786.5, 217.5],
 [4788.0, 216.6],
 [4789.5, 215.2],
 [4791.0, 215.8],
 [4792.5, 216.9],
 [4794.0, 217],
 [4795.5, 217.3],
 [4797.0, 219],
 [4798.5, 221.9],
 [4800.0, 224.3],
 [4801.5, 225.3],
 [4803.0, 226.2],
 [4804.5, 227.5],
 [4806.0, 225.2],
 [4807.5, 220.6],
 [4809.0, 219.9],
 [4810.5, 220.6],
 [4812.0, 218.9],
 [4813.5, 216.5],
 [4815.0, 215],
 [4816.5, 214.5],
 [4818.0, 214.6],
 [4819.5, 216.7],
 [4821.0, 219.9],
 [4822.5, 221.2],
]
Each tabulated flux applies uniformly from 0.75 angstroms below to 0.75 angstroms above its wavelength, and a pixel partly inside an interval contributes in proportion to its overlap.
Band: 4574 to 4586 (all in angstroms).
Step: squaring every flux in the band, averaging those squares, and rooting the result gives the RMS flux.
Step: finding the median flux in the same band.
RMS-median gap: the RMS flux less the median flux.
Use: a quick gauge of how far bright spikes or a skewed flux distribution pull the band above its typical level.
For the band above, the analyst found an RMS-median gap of 1.3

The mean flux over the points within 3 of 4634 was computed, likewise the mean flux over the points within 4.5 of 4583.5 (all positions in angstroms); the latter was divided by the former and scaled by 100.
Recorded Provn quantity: 97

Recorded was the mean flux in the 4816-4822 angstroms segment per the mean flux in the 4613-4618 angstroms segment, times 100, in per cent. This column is 97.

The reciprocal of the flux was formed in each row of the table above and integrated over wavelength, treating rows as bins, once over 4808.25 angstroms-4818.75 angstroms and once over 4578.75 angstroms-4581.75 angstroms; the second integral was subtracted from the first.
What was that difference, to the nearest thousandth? 0.035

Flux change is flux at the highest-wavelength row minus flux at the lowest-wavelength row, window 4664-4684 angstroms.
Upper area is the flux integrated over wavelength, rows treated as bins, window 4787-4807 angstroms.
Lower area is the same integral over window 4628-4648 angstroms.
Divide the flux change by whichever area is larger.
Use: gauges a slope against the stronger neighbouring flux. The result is -0.0004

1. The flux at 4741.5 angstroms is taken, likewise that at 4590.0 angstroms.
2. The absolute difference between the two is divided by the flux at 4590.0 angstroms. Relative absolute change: 0.031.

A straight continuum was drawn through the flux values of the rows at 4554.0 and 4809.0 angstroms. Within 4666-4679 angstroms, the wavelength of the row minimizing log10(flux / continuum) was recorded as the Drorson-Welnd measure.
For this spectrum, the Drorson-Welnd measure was 4672.5 angstroms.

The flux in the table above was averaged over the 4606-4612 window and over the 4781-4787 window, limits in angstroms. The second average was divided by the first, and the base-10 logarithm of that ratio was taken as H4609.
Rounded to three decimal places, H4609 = -0.010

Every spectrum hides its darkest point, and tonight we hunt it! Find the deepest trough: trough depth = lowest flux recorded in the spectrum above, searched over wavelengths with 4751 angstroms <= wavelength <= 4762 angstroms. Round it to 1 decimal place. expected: 224.5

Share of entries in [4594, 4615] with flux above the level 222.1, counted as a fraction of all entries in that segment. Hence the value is 0.64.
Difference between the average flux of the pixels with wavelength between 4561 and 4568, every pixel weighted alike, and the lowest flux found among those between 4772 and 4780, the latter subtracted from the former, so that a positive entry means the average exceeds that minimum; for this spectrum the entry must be 17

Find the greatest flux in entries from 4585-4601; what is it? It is 231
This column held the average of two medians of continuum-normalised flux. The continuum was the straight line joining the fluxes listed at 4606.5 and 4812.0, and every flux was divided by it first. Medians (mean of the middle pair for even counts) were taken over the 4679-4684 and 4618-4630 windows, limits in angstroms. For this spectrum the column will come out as 1.03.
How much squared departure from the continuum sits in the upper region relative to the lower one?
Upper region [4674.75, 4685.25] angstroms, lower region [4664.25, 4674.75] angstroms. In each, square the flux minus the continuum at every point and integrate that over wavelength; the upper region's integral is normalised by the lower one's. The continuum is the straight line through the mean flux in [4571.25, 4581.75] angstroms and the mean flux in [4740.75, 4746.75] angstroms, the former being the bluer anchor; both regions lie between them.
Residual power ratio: 1.6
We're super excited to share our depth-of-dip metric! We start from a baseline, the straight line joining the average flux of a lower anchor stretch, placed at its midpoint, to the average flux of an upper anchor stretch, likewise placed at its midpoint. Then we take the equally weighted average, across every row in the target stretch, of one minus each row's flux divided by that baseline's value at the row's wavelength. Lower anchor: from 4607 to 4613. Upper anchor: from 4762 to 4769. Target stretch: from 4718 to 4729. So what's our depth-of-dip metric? -0.014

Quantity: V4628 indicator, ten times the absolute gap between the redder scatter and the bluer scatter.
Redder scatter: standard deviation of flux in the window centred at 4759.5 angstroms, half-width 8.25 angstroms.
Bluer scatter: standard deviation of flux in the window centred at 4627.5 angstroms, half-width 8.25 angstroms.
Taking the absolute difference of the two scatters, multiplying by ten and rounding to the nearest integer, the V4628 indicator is 12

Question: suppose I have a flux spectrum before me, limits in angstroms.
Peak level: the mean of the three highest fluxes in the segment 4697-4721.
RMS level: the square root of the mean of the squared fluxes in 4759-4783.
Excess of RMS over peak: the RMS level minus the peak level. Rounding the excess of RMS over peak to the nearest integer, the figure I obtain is -9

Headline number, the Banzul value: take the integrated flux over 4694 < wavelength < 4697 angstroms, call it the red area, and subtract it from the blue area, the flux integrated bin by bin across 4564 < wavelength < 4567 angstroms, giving 21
